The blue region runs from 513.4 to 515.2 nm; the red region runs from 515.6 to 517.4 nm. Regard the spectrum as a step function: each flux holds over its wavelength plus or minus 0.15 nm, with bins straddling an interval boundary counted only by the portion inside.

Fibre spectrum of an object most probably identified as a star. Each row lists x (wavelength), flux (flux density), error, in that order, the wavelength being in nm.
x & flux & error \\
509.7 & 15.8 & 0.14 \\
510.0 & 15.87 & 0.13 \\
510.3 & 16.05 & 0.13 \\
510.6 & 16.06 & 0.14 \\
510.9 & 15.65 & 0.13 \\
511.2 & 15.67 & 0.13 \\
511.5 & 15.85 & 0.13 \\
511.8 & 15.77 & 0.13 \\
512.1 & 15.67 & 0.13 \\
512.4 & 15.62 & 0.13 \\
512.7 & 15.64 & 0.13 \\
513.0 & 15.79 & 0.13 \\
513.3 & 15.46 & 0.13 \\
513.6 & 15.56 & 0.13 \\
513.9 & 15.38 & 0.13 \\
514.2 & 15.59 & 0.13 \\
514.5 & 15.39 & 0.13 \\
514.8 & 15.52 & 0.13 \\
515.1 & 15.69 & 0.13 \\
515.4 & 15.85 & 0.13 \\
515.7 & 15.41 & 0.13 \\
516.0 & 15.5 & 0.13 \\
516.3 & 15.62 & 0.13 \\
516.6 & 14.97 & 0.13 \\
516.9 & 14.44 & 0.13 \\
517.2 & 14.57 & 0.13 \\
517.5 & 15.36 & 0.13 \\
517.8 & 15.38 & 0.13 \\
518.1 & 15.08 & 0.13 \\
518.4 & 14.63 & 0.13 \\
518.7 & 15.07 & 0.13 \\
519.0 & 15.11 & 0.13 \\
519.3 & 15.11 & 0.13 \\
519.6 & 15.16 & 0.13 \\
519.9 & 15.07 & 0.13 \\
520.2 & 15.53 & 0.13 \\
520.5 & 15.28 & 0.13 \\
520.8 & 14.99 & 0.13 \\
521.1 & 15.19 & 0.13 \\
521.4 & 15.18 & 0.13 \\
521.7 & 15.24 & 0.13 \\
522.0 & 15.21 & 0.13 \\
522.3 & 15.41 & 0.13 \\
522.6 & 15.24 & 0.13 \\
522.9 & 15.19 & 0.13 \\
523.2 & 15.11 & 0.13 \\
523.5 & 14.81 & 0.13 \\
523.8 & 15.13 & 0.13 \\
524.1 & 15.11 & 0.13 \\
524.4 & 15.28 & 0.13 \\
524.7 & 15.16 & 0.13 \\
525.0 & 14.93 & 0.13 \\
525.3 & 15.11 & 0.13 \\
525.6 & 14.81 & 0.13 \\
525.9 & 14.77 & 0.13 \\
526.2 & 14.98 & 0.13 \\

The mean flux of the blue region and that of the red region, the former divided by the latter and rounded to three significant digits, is 1.03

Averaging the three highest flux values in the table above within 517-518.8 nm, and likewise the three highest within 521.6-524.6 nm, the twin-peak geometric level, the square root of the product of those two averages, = 15.29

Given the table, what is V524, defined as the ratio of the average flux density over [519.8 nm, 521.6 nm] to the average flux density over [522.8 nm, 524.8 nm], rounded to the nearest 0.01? 1.01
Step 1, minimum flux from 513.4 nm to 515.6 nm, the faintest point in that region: 15.38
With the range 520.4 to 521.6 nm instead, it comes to 14.99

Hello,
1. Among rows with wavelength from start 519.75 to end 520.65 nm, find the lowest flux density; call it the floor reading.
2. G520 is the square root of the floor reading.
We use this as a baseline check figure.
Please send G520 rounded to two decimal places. 3.88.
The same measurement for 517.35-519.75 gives 3.82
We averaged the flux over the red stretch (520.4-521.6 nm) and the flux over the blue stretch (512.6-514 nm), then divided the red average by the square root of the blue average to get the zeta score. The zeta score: 3.842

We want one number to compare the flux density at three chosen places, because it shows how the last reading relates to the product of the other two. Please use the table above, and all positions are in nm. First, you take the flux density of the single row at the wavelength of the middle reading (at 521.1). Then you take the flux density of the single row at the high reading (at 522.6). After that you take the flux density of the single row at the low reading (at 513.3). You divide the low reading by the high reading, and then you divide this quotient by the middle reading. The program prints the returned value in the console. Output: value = 0.0668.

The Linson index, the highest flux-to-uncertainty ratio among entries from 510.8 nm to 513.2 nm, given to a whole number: 122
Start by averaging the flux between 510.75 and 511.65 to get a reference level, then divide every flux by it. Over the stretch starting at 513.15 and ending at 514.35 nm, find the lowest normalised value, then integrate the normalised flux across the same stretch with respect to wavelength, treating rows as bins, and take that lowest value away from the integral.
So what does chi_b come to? 0.20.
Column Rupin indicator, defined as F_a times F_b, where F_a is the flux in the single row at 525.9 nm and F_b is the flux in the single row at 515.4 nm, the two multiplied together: 234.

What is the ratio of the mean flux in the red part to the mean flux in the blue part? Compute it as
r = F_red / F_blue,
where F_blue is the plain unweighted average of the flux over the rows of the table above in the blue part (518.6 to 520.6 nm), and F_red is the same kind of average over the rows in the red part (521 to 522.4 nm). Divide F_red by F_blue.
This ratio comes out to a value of 1.00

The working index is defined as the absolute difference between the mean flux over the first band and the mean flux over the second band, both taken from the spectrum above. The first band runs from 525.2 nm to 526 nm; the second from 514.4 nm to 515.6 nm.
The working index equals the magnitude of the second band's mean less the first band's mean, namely 0.72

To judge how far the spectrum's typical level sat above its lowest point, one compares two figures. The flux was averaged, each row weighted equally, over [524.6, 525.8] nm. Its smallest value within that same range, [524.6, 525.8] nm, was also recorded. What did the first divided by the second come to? 1.01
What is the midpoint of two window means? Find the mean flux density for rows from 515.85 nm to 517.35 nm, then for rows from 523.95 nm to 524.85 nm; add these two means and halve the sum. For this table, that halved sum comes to 15.10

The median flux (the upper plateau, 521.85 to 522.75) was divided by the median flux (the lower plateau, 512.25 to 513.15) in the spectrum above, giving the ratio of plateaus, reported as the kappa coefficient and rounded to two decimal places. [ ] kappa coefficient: 0.97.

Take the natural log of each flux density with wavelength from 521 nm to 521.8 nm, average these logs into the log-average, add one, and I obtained 3.72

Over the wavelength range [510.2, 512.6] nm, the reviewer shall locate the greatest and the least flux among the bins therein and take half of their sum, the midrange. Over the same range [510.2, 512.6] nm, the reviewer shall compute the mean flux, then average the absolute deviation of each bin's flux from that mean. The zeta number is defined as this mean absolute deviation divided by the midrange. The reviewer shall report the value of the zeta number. 0.0092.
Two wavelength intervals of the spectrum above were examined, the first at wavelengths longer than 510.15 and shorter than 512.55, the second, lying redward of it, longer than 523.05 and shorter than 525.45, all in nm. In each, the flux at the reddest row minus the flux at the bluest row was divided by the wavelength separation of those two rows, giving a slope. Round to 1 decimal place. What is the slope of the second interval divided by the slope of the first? 0.0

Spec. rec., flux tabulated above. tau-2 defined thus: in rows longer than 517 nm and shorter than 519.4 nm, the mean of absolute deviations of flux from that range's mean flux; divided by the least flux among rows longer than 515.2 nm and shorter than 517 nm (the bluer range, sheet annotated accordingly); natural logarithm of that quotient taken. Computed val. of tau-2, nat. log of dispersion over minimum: -4.2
